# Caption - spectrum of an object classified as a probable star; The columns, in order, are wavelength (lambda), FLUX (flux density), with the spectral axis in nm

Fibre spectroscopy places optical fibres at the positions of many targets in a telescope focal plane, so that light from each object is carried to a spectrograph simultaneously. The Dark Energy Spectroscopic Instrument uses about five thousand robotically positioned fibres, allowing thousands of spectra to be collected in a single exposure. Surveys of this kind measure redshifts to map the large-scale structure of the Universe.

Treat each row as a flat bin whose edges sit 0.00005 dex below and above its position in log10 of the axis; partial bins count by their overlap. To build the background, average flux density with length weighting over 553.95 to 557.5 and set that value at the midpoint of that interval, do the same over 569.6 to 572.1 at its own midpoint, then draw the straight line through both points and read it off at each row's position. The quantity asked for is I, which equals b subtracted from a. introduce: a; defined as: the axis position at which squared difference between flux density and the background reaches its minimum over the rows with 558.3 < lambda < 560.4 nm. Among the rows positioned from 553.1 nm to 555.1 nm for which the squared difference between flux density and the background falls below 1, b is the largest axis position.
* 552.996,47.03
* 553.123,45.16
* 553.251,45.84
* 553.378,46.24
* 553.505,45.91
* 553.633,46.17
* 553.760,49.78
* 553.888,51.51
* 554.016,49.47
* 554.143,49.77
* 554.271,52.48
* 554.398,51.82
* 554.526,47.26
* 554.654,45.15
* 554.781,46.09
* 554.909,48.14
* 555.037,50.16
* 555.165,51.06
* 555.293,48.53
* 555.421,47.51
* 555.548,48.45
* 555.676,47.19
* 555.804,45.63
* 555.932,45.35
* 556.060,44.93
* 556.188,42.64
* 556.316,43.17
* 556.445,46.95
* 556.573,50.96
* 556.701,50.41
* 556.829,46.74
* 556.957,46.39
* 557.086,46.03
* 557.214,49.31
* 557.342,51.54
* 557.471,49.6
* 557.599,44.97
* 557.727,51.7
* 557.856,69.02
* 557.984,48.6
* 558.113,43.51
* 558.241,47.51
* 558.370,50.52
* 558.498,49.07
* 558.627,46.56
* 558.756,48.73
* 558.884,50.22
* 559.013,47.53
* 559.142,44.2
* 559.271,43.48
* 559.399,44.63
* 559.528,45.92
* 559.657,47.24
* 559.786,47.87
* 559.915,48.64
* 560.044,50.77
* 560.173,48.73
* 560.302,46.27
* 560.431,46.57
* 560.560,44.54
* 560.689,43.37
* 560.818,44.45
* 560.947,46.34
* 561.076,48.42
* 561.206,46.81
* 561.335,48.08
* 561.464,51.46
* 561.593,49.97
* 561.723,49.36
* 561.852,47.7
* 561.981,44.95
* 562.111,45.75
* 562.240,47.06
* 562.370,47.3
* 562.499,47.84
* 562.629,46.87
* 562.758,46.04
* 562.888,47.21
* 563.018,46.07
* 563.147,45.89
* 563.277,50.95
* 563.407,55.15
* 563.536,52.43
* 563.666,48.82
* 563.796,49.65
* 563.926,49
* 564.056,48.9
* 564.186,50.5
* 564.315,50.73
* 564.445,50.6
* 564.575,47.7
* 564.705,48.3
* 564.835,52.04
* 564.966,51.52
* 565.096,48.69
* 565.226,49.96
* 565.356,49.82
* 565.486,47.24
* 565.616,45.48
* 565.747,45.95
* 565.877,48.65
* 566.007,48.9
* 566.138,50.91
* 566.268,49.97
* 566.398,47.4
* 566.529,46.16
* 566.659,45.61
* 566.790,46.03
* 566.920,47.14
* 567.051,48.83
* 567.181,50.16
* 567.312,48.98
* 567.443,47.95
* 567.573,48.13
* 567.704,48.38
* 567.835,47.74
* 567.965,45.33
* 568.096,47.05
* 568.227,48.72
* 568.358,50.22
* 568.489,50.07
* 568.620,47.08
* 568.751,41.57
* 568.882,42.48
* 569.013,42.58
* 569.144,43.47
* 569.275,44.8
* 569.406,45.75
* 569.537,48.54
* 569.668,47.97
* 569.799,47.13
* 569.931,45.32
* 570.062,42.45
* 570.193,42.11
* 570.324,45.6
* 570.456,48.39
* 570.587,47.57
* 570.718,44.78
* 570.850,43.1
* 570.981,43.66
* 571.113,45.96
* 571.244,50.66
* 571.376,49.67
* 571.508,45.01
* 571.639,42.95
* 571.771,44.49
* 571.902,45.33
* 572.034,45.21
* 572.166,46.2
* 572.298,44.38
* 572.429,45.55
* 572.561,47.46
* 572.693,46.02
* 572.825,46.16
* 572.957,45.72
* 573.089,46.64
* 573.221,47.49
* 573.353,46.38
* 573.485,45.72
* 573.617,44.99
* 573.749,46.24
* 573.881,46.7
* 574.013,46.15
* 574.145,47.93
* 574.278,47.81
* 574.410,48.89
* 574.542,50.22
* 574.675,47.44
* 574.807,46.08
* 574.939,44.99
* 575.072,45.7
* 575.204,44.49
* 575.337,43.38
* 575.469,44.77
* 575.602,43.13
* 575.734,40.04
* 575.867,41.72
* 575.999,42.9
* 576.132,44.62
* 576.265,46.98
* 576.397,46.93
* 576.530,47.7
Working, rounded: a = 559.013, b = 554.909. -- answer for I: 4.10 nm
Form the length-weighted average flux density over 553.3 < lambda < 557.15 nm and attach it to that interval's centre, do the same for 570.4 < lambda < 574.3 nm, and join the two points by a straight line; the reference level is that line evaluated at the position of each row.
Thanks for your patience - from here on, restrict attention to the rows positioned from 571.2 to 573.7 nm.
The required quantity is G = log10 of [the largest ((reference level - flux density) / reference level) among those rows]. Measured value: -1.15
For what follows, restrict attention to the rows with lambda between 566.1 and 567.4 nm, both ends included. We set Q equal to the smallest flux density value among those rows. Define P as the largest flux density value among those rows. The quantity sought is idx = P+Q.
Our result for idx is 97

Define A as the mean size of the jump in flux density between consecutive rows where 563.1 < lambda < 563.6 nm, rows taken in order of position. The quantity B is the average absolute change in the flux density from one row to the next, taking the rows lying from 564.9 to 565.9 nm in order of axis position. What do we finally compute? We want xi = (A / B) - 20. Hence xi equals -17.6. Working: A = 4.0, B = 1.68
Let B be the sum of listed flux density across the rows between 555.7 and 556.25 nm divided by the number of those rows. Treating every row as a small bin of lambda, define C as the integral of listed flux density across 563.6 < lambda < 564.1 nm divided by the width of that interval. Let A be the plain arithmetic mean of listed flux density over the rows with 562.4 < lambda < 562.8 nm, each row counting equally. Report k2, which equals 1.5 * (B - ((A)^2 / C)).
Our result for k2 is 0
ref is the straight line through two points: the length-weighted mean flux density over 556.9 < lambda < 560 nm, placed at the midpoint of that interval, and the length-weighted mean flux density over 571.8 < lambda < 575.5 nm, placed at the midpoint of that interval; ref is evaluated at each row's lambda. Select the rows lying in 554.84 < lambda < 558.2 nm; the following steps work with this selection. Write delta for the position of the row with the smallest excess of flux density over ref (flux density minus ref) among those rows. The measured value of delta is 556.188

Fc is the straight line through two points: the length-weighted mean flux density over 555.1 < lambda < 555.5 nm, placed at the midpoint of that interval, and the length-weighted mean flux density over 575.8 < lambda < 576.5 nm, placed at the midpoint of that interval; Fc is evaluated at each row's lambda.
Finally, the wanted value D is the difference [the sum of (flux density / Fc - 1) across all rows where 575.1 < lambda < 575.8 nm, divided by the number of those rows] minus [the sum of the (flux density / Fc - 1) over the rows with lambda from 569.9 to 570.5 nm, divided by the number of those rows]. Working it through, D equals -0.01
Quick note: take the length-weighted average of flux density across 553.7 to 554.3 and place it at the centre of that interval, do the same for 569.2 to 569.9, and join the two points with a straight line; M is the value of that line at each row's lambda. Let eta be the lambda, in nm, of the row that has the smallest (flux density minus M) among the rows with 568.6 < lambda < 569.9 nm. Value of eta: 568.751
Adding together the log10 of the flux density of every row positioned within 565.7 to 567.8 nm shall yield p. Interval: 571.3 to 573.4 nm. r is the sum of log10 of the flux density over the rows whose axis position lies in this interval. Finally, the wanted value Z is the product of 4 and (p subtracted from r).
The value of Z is -1.3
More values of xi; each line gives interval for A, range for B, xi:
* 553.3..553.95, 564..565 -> -18.9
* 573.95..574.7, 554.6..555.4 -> -19.2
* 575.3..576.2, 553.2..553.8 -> -18.4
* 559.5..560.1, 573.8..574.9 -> -19.1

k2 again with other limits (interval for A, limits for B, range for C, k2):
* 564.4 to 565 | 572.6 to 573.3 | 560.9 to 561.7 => -8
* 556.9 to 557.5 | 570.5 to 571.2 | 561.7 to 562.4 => -8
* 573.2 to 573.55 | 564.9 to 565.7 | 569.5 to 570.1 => 3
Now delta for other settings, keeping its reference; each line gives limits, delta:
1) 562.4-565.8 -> 565.616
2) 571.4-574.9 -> 571.639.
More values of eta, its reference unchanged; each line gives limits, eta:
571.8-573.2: 572.298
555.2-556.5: 556.188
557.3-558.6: 558.113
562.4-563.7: 563.147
